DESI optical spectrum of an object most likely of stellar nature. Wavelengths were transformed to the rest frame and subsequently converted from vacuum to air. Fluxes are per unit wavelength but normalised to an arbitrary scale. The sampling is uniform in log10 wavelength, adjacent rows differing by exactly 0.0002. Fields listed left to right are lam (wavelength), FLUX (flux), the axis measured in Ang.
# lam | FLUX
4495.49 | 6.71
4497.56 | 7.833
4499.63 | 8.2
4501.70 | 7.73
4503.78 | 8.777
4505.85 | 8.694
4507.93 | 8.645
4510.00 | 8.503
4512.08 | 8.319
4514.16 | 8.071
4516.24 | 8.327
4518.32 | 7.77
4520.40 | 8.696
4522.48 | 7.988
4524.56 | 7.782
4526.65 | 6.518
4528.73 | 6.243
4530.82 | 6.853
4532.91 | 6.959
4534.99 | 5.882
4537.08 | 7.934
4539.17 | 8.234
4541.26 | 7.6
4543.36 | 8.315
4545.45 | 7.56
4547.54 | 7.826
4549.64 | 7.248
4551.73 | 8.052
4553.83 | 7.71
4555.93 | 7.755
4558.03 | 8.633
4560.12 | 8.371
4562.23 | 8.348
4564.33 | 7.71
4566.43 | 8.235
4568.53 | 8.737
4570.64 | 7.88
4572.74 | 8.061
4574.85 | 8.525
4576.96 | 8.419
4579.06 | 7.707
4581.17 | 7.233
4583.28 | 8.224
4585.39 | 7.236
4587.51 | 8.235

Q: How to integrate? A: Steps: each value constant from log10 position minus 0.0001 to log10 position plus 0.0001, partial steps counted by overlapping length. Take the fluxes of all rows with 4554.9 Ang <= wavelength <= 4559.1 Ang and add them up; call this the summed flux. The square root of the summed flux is 4.05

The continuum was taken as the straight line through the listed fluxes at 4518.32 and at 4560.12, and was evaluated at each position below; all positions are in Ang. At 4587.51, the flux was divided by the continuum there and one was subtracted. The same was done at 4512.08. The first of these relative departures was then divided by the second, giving -0.7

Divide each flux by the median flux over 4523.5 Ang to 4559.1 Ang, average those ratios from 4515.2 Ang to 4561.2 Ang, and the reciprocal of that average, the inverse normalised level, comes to 1.01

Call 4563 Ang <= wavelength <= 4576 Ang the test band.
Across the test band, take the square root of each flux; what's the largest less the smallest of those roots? 0.179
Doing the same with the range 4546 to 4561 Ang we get 0.246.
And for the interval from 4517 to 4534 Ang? 0.450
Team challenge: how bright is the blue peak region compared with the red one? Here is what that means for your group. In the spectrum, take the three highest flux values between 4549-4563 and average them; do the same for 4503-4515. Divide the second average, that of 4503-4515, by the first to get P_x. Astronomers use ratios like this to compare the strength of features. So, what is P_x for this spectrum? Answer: 1.03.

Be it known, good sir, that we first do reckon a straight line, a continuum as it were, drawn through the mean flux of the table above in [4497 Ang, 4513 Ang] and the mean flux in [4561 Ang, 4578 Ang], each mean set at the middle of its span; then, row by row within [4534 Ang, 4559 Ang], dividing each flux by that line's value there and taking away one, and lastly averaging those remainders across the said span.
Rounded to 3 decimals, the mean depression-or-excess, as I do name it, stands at -0.066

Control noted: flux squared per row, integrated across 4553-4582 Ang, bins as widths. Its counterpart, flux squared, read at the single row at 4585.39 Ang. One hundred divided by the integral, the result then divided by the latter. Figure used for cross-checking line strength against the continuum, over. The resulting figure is 0.0010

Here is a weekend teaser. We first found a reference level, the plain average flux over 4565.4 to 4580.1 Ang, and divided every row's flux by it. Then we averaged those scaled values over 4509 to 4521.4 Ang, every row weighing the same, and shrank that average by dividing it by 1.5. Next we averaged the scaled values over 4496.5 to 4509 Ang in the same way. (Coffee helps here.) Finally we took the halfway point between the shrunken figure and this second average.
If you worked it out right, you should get 0.841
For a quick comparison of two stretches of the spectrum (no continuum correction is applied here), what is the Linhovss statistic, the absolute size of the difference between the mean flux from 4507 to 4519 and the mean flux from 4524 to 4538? 1.4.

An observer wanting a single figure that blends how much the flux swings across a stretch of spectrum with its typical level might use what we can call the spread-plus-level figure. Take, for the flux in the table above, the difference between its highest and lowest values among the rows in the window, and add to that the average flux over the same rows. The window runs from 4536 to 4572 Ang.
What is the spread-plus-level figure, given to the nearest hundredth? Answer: 9.50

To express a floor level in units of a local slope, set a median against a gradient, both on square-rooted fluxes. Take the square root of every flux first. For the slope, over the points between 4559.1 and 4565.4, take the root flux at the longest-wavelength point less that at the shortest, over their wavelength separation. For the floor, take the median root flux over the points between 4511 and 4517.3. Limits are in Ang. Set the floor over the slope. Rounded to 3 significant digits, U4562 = -104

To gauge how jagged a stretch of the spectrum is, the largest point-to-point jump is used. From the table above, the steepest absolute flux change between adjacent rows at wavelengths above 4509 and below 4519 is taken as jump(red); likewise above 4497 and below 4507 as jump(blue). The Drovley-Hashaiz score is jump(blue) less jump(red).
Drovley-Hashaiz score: 0.5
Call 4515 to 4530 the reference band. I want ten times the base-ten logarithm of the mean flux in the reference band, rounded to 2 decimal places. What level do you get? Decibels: 8.82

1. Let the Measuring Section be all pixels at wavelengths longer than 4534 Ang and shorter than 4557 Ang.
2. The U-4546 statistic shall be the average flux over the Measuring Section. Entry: 7.65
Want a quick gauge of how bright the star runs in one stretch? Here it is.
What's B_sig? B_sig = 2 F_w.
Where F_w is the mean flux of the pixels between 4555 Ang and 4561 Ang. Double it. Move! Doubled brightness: 16.5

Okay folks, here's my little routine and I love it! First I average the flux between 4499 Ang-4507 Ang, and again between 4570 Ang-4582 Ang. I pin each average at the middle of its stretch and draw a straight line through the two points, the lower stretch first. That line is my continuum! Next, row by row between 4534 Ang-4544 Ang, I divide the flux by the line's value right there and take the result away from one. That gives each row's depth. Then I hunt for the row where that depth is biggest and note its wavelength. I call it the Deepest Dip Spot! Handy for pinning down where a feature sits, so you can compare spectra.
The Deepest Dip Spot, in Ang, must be 4534.99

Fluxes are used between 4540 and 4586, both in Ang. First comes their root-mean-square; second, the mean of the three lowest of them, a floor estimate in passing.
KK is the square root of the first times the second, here 7.6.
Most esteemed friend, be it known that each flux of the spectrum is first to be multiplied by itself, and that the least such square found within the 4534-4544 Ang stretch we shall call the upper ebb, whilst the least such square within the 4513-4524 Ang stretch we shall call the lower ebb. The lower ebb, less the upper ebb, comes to 26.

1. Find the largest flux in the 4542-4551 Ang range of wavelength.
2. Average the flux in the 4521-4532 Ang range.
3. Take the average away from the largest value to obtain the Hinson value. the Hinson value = 1.2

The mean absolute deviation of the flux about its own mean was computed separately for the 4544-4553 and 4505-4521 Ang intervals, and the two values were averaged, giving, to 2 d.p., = 0.26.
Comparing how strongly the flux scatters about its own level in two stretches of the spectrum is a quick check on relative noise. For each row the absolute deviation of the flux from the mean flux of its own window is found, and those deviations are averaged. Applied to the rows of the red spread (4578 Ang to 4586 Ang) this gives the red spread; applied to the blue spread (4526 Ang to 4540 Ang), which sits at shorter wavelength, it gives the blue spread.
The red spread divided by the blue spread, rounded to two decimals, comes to 0.56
